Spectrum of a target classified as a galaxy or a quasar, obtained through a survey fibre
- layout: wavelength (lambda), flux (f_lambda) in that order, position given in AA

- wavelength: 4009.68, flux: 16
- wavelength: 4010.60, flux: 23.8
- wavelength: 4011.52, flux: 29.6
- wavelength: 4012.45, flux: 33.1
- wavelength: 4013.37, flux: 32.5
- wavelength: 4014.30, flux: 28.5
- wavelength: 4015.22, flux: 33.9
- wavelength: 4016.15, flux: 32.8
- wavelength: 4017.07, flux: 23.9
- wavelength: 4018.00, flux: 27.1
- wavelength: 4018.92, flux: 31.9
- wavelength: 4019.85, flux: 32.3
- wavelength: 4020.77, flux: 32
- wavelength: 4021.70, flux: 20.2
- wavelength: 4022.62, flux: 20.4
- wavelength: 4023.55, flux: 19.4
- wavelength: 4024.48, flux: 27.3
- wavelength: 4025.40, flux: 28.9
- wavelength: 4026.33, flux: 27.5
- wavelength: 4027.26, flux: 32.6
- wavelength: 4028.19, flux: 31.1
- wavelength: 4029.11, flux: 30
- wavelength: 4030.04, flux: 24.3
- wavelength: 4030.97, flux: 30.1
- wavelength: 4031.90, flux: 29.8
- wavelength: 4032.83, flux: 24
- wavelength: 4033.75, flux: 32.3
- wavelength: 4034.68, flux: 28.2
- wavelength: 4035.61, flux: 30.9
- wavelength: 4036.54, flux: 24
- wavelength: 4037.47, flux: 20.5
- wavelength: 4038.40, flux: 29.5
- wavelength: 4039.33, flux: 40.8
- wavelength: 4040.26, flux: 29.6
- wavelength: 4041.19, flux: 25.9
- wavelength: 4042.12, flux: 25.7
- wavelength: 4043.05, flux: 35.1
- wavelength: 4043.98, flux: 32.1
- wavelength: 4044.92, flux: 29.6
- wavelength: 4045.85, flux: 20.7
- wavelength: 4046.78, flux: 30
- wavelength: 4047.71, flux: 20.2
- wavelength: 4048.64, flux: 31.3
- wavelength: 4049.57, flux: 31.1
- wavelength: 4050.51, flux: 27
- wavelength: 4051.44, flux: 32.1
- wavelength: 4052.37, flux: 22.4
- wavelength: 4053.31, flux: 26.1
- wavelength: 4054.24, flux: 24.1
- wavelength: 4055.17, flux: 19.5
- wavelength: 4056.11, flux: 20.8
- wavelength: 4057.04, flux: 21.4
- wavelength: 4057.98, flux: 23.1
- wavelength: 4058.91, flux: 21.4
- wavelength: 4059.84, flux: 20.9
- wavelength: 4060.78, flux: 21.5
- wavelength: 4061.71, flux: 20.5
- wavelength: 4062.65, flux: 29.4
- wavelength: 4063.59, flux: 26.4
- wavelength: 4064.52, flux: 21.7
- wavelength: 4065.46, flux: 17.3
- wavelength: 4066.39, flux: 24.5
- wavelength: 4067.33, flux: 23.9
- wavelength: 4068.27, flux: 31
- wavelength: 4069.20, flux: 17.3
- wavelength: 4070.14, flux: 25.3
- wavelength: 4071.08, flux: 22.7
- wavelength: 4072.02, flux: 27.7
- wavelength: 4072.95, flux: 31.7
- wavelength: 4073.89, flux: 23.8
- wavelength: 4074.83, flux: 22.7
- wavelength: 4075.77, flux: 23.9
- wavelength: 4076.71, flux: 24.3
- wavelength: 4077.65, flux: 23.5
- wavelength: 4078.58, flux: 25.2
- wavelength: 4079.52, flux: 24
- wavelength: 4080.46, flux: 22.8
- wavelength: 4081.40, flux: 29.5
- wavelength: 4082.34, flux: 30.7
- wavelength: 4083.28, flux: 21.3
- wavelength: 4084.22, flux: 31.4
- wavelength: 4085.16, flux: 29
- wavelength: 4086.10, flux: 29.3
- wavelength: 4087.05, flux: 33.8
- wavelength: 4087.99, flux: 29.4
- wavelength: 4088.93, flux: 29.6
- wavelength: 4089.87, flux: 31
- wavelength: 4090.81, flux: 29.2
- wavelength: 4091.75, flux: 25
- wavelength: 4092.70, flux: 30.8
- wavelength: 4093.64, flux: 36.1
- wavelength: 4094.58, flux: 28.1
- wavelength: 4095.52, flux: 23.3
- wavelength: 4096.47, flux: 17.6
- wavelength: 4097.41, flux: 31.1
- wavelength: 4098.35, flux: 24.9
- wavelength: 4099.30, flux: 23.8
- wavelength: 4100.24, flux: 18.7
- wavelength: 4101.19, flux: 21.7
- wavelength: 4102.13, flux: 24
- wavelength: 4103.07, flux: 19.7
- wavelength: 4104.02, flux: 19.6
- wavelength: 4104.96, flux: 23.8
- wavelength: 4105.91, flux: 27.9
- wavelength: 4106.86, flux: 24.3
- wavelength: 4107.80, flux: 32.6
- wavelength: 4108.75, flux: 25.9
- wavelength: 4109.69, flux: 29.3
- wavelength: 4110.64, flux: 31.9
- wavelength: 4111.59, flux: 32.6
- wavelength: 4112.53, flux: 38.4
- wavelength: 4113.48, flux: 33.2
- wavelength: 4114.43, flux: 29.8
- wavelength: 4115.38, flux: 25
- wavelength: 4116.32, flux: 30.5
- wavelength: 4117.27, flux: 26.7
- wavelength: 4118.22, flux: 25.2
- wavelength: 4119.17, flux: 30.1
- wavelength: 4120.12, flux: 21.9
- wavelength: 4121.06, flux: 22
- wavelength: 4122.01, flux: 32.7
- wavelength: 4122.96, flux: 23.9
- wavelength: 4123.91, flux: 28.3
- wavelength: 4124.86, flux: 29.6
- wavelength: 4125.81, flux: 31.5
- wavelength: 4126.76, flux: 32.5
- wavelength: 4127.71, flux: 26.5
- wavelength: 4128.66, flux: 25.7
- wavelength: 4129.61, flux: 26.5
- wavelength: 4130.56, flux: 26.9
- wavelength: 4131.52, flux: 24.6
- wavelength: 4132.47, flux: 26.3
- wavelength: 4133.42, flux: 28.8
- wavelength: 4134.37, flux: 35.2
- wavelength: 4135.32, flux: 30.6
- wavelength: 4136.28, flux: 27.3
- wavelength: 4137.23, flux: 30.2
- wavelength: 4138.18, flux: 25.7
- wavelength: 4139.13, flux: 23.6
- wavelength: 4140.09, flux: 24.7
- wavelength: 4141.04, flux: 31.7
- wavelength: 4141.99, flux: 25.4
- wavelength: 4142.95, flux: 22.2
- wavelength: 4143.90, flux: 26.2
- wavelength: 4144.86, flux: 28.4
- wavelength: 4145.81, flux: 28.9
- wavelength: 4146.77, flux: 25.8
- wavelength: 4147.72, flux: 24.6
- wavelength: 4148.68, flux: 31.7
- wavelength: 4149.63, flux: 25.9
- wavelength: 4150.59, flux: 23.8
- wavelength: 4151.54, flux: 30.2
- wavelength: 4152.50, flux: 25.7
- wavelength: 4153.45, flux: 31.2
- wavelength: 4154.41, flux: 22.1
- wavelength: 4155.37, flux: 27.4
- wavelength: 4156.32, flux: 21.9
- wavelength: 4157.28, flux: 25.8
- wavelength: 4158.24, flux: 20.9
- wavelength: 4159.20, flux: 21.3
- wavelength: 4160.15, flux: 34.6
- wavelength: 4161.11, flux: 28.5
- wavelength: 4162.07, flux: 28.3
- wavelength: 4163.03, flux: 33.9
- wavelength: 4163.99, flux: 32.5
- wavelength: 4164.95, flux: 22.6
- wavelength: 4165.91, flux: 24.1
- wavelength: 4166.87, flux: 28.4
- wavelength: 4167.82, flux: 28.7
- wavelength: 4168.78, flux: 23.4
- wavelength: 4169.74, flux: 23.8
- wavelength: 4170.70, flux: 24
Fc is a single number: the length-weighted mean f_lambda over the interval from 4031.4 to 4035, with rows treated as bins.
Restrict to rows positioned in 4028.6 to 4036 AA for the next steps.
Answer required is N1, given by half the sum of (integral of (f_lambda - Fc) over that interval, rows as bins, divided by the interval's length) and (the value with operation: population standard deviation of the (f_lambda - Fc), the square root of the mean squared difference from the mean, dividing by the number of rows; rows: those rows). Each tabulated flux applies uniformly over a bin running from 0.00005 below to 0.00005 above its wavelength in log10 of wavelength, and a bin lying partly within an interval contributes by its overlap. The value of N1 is 1.4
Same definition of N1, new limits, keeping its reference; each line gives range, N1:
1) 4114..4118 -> 0.7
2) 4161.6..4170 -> 1.3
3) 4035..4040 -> 3.7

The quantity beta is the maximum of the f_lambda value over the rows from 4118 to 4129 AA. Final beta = 32.7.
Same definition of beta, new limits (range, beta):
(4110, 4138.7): 38.4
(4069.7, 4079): 31.7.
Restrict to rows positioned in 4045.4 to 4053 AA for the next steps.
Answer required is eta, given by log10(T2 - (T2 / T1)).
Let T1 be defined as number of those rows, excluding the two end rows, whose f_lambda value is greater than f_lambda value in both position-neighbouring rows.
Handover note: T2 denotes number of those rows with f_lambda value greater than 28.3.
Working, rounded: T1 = 3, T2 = 4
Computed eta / 0.43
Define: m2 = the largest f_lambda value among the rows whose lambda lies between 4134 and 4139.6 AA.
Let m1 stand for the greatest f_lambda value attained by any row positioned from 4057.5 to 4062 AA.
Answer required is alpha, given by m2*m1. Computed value 813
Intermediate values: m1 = 23.1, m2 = 35.2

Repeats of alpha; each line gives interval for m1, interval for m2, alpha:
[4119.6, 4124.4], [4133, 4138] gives 1151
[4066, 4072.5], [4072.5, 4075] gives 983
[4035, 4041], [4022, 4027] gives 1179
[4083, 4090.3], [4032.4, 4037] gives 1092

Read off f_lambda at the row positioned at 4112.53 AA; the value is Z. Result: 38.4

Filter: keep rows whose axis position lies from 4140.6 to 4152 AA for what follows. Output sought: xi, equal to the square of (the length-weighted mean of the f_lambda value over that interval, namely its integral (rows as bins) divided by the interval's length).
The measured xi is 732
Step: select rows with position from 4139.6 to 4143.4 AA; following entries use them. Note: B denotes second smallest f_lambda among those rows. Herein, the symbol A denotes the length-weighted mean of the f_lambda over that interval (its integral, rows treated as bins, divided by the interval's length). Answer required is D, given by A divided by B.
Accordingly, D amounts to 1.05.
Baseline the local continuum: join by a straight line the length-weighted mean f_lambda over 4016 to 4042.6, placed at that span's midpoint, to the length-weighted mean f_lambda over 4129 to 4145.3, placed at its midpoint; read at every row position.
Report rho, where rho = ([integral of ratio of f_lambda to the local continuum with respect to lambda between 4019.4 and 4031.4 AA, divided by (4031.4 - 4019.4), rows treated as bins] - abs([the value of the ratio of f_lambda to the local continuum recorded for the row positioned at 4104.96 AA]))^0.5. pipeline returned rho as 0.335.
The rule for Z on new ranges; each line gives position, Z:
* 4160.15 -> 34.6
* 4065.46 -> 17.3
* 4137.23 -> 30.2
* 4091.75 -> 25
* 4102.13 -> 24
